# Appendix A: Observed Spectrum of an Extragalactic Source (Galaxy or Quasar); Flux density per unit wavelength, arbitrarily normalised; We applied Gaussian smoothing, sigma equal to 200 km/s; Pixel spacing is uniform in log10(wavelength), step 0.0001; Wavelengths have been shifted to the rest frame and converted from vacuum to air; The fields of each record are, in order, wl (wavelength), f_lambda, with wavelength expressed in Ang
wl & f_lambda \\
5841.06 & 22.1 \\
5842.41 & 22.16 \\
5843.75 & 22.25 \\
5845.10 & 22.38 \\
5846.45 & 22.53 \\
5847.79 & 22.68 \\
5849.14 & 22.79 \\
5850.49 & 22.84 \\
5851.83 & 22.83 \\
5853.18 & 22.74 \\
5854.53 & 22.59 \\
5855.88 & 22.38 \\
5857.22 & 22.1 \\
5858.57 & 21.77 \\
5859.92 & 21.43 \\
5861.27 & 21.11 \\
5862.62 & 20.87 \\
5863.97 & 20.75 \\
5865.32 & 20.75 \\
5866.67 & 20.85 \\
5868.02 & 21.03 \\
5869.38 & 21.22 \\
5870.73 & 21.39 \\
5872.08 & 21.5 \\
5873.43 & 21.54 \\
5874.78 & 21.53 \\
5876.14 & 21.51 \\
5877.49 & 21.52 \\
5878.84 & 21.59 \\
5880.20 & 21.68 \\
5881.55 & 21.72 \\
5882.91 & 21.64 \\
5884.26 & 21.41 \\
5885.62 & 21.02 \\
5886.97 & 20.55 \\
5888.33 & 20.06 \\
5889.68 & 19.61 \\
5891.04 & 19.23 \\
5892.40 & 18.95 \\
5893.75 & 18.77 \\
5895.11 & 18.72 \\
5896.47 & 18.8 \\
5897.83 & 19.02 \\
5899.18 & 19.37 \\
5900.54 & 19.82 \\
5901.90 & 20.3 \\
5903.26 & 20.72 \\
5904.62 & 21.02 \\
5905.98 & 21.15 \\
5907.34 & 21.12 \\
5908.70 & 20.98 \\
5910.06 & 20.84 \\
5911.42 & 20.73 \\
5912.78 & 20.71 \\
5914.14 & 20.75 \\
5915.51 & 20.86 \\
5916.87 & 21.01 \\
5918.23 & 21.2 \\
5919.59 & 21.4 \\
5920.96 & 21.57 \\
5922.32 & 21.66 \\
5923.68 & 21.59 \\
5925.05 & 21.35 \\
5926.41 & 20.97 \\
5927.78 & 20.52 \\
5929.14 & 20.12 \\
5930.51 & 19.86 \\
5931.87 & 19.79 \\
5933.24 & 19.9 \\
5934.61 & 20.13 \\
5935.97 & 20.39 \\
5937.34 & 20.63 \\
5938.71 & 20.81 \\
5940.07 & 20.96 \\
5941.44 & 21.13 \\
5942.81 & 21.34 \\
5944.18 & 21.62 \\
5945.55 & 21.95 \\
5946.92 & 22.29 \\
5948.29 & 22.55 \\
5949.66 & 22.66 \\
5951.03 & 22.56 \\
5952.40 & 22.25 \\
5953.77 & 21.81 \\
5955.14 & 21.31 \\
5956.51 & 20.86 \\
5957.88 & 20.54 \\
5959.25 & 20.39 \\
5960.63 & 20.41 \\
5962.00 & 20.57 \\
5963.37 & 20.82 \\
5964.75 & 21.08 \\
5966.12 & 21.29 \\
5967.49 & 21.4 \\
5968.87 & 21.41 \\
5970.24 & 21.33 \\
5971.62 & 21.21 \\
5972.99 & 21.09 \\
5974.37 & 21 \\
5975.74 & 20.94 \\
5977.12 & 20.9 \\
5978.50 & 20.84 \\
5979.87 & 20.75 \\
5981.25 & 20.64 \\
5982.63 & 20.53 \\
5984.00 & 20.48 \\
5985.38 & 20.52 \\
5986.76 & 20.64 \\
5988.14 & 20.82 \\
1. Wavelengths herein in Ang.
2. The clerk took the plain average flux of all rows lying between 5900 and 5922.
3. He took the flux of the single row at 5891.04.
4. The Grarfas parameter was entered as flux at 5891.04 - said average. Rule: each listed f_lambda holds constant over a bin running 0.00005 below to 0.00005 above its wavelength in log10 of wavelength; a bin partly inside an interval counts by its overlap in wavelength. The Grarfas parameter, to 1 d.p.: -1.7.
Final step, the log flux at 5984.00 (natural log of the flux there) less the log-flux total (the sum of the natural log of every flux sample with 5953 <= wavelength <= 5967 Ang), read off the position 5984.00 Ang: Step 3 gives -27.4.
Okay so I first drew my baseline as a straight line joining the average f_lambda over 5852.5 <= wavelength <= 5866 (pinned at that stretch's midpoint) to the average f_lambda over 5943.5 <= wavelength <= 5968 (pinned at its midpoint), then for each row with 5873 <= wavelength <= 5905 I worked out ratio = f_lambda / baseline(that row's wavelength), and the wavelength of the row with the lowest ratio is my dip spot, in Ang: 5895.11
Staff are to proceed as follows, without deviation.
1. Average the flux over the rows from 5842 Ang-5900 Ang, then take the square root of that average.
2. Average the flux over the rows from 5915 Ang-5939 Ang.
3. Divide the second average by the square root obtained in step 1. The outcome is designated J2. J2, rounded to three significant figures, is 4.51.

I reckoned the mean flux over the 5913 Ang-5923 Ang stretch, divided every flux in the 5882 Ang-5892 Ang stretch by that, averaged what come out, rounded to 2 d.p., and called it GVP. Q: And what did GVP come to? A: 0.97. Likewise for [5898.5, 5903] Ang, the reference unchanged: 0.94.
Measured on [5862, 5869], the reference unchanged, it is 0.98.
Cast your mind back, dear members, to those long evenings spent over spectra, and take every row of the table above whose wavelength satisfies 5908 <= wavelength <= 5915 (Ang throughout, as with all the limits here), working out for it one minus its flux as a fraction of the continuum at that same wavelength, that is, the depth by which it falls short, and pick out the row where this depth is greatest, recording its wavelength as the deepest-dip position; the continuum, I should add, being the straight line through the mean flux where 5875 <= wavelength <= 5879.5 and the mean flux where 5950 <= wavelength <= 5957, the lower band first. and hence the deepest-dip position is 5912.78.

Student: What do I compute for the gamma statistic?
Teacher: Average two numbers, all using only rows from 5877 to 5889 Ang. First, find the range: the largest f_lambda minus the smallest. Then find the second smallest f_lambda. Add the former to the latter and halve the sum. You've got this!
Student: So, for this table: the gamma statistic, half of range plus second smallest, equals 11.1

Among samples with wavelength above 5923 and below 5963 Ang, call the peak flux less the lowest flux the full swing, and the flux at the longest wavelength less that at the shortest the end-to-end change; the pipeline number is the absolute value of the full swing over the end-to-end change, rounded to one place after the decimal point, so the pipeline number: 2.8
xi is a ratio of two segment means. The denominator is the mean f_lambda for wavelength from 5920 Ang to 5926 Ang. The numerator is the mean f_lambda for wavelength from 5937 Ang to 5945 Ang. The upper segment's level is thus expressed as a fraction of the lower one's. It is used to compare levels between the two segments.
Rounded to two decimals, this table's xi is 0.98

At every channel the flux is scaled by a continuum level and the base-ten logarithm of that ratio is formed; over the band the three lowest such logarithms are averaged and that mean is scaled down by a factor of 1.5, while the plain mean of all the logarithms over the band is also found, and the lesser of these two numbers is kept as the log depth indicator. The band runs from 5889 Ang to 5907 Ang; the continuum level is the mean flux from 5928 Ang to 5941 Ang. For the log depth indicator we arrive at -0.023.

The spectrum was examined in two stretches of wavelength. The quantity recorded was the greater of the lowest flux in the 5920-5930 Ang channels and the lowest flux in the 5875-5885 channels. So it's 21.4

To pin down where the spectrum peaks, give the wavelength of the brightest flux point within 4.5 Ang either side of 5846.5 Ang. 5850.49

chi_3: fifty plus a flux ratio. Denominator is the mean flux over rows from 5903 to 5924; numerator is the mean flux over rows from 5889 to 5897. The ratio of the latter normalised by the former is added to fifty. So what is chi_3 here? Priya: 50.9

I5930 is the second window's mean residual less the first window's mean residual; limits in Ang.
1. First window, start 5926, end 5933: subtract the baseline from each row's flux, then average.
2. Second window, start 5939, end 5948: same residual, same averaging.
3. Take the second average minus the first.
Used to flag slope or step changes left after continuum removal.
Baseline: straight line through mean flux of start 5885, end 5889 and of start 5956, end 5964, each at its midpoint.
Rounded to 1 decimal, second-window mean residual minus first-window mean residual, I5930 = 1.3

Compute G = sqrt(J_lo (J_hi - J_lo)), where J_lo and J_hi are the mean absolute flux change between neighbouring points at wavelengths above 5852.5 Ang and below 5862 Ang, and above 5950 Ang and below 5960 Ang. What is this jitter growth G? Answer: 0.16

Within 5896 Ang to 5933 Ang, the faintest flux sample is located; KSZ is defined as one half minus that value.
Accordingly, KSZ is -18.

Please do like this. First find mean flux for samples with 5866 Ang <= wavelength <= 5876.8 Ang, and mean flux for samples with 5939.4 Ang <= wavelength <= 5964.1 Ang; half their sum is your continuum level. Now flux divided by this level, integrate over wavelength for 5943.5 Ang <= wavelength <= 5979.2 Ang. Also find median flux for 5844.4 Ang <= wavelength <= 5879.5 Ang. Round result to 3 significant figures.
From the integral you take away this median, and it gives 14.1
